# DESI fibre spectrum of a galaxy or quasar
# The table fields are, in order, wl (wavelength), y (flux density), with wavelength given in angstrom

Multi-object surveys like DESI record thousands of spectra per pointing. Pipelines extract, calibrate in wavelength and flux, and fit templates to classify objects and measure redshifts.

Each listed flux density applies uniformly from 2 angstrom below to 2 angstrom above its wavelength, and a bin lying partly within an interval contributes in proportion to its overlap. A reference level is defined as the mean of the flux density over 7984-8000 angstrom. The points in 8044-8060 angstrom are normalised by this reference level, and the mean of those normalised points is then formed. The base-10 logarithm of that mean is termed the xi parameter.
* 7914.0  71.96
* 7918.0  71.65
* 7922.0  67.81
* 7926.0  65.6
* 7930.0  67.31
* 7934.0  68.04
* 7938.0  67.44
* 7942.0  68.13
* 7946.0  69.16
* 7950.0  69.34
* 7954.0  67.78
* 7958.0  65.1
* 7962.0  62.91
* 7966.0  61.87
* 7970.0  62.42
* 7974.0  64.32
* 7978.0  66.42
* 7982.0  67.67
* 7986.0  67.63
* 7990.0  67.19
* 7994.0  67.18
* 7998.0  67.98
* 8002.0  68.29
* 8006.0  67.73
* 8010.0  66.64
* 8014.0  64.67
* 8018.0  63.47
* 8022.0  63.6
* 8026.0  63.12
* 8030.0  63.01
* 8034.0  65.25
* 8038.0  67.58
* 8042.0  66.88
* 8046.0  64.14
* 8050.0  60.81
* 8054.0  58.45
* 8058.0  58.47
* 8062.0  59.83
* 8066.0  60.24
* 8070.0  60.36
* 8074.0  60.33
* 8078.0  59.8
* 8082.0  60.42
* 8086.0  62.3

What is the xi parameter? -0.048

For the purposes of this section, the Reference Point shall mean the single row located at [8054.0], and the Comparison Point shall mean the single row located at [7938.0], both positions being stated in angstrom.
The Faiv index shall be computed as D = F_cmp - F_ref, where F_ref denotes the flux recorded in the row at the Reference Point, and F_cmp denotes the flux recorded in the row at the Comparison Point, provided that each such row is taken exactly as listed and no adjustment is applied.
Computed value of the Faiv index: 9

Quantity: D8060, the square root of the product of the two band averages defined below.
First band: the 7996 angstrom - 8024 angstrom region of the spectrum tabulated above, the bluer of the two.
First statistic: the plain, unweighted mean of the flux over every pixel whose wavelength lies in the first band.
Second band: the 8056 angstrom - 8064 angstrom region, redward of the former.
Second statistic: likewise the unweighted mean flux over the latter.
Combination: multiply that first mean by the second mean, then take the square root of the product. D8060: 62.5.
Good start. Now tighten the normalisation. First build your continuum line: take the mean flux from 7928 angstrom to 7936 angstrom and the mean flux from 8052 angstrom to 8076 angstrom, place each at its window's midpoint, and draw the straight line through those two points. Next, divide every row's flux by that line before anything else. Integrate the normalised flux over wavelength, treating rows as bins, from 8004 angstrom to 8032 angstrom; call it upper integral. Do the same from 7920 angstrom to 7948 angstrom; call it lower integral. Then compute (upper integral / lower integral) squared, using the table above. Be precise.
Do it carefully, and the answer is 1.07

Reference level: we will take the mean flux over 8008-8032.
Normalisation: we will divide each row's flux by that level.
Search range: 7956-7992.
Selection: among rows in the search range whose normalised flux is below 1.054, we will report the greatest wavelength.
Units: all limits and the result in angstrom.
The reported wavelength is 7990.0 angstrom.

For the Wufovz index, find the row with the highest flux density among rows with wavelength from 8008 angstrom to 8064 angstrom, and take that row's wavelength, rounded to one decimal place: 8038.0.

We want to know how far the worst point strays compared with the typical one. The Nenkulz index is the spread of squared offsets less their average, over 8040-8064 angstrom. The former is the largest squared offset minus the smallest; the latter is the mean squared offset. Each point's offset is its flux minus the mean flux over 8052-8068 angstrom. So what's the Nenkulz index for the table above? 44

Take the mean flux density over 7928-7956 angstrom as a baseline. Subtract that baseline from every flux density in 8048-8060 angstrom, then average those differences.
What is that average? -9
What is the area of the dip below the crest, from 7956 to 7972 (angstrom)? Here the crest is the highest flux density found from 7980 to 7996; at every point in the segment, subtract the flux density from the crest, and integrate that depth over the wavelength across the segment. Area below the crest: 74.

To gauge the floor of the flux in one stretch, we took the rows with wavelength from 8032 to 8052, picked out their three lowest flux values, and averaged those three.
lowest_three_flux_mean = 63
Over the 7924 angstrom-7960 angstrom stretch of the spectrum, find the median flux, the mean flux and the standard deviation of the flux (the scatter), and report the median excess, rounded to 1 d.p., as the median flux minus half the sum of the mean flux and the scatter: 33.3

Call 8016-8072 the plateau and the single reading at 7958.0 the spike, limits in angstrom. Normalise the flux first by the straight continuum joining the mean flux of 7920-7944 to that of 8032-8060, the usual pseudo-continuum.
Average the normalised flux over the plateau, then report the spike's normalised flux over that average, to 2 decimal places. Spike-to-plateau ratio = 0.99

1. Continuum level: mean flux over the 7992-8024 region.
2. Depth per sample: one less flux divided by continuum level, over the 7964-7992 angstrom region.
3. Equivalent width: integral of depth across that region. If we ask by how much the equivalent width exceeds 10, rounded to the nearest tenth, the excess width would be -9.6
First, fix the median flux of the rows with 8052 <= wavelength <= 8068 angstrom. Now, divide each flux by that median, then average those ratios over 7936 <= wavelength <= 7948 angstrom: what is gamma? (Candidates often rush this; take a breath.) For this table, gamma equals 1.15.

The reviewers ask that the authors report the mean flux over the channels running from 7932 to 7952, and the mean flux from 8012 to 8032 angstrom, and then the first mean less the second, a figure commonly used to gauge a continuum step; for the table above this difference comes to 4.8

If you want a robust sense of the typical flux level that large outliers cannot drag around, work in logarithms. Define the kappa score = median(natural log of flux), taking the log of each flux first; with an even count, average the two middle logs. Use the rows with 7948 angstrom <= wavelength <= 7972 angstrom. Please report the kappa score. 4.16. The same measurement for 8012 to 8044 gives 4.16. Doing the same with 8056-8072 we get 4.09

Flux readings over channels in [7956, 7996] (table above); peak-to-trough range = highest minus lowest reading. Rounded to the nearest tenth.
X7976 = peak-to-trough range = 5.8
